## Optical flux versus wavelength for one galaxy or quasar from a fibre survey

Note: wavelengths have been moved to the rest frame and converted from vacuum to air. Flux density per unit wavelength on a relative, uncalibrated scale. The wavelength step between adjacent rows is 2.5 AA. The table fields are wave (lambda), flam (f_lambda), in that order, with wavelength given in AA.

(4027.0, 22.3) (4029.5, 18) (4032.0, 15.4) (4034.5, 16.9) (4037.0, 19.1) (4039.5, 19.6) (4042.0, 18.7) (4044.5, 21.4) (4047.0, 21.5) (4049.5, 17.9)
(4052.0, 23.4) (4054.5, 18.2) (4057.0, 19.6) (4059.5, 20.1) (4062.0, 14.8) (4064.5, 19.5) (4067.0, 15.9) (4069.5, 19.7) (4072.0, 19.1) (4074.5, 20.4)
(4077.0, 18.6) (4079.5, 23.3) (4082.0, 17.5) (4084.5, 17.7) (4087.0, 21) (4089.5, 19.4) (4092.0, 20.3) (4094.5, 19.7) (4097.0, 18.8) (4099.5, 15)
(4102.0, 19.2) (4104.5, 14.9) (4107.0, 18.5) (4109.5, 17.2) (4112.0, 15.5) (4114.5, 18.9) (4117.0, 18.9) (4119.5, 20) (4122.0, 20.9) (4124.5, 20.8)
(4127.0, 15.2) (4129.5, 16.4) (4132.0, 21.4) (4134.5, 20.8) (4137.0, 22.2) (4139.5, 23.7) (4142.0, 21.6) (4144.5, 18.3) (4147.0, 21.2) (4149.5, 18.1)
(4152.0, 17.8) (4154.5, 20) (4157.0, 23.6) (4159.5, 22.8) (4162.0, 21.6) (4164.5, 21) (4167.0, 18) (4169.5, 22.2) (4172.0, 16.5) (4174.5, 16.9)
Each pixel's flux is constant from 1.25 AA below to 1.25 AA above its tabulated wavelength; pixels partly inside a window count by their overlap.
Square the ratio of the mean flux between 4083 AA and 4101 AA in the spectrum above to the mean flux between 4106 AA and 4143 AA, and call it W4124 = 0.94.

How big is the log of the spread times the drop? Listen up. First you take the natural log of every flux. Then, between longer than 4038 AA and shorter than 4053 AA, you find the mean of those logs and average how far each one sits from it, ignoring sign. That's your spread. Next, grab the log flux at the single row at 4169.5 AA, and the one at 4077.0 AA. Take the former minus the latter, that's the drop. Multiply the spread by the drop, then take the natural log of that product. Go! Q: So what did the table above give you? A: -4.2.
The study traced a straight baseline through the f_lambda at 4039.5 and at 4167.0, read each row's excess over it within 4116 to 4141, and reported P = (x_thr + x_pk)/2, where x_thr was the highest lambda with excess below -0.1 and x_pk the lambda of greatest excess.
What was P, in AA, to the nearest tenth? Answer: 4134.5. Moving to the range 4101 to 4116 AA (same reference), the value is 4107.0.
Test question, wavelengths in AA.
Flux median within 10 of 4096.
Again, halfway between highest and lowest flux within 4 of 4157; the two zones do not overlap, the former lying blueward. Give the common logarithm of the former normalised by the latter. -0.05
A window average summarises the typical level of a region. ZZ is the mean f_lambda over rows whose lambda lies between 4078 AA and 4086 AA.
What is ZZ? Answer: 19.5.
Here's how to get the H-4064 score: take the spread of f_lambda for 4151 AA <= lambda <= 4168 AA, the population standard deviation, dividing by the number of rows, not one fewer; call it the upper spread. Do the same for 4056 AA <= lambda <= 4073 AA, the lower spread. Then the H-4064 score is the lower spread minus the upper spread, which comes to -0.11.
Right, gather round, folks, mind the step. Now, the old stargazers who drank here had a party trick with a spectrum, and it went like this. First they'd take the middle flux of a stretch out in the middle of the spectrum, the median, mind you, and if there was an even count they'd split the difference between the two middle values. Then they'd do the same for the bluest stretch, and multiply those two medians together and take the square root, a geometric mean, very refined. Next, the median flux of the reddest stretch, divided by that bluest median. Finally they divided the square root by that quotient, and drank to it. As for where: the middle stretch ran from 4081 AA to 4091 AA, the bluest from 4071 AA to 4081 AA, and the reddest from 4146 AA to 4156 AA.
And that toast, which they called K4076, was 19.8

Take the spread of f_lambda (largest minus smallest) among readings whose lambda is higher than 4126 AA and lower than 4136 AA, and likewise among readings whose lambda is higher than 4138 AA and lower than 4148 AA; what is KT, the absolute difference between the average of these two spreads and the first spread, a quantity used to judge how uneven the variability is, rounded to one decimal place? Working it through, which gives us 0.4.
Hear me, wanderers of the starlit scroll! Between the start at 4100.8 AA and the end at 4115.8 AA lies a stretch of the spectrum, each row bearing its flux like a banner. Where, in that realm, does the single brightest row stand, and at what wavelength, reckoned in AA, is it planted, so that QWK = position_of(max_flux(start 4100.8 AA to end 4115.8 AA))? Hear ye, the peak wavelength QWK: 4102.0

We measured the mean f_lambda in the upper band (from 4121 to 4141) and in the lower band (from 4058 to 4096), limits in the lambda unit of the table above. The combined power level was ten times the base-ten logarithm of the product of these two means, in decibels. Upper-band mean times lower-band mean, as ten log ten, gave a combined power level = 25.9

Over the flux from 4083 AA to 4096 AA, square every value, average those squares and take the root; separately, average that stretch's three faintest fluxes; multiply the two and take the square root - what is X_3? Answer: 19.3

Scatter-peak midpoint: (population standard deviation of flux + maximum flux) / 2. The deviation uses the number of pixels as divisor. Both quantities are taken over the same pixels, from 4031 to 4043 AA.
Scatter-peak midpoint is 10.6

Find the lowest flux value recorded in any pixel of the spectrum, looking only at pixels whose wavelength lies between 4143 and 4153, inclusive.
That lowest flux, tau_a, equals 17.8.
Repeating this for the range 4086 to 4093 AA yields 19.4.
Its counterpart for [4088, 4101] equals 15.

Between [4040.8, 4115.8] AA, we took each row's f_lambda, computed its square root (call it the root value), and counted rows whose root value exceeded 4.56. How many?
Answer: 5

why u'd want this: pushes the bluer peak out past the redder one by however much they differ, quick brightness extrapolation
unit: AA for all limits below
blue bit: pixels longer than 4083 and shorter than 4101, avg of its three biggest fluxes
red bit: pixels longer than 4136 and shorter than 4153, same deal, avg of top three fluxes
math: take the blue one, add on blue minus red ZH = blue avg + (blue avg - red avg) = 18.2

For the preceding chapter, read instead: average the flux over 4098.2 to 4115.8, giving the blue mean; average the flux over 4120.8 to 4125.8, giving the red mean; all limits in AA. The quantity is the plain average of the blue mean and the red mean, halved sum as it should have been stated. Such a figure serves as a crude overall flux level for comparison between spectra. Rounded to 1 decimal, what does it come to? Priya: 18.9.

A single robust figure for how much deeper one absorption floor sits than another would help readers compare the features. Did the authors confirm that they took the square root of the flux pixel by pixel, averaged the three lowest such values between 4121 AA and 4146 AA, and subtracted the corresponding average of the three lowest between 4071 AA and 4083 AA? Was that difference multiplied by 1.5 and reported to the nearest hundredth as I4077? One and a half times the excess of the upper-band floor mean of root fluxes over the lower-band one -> -0.32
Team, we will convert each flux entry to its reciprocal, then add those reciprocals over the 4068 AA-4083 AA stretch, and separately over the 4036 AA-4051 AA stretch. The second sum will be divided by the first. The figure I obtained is 1.00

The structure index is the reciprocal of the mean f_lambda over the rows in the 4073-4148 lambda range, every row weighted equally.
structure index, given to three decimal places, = 0.052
